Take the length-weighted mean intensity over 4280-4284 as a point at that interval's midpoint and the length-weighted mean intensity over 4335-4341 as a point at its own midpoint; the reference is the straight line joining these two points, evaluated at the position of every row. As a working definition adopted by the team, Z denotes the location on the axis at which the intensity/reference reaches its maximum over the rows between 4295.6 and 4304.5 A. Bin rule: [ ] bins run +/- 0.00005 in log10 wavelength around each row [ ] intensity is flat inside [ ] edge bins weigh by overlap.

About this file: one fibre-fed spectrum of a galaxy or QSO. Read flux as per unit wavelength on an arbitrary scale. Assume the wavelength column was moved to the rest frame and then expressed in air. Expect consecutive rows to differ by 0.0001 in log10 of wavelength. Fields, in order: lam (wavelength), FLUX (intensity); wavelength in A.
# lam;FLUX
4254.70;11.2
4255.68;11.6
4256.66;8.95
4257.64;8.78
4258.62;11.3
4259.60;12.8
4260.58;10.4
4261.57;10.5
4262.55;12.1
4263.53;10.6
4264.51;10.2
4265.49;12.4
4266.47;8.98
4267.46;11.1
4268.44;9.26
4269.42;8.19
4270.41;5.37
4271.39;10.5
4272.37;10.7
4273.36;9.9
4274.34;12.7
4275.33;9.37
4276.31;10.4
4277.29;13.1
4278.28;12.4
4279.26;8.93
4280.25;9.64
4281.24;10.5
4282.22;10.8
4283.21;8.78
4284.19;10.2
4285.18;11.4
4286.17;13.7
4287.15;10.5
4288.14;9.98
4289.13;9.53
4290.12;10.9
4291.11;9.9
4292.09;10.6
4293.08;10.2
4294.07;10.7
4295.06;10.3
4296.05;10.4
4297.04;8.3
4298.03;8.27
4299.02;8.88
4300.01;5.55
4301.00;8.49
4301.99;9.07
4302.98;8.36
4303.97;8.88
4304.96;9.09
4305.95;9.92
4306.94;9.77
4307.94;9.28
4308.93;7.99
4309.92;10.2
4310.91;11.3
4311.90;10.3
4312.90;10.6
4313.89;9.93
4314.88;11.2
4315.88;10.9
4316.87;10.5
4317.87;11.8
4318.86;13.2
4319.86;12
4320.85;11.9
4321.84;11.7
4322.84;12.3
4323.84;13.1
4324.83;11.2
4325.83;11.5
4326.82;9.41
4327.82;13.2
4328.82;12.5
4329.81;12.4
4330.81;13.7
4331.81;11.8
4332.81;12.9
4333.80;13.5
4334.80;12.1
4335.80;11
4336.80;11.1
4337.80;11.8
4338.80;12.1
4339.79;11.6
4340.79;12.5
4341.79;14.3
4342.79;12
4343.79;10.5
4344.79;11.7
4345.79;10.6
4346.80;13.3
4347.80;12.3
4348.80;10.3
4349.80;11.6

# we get 4296.05 A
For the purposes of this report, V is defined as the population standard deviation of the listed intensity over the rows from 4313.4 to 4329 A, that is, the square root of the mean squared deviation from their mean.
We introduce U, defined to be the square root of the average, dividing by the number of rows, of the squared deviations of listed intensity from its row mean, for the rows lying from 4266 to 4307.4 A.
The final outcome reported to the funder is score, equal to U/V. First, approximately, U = 1.60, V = 1.1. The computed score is 1.5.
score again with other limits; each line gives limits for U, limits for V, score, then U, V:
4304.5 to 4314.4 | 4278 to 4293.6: 0.7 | 0.86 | 1.2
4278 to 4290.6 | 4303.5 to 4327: 1.0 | 1.31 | 1.3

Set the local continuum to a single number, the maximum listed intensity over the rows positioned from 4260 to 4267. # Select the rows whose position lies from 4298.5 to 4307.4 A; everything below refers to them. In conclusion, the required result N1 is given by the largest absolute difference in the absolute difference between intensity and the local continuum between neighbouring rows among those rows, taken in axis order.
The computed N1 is 3.3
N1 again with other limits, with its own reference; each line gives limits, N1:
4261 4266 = 2.2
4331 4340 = 1.1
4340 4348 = 1.8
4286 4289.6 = 0.6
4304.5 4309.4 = 1.3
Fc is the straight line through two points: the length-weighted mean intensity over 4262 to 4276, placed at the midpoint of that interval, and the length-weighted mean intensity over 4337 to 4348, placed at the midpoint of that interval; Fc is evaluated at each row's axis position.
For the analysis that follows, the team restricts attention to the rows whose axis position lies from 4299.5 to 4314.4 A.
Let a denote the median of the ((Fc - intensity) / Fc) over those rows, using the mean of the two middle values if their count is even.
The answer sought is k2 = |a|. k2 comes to 0.17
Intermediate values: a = 0.17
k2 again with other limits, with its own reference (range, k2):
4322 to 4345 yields 0.01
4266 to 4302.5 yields 0.05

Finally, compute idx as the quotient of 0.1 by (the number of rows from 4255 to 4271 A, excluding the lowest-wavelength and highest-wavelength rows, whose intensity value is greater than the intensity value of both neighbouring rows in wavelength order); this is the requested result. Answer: 0.025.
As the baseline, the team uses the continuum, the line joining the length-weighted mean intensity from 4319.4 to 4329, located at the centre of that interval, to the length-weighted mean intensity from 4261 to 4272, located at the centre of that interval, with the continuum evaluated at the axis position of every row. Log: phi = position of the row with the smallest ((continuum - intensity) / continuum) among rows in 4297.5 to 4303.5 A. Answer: 4301.99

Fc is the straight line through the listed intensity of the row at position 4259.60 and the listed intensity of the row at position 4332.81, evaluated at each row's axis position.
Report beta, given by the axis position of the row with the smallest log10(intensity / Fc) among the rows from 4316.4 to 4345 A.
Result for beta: 4326.82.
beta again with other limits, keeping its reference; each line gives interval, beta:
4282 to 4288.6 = 4283.21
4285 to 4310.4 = 4300.01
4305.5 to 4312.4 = 4308.93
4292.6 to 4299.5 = 4298.03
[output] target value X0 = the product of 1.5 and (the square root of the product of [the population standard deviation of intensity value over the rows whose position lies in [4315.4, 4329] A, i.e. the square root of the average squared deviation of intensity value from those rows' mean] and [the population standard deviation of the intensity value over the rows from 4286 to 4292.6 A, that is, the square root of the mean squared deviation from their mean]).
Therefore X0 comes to 1.73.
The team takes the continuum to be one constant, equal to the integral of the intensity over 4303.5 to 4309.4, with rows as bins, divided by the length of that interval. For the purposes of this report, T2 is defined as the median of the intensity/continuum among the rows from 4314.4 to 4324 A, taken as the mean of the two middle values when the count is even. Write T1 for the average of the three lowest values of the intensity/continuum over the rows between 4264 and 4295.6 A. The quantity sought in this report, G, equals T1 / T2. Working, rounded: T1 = 0.81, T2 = 1.29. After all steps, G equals 0.63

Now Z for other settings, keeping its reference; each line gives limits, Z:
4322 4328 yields 4323.84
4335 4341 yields 4340.79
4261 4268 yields 4265.49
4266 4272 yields 4267.46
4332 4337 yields 4333.80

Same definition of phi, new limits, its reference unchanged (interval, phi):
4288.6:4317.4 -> 4290.12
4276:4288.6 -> 4286.17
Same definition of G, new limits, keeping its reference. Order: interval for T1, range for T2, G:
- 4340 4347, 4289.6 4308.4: 1.18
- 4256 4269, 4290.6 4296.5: 0.86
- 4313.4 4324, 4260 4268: 0.99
